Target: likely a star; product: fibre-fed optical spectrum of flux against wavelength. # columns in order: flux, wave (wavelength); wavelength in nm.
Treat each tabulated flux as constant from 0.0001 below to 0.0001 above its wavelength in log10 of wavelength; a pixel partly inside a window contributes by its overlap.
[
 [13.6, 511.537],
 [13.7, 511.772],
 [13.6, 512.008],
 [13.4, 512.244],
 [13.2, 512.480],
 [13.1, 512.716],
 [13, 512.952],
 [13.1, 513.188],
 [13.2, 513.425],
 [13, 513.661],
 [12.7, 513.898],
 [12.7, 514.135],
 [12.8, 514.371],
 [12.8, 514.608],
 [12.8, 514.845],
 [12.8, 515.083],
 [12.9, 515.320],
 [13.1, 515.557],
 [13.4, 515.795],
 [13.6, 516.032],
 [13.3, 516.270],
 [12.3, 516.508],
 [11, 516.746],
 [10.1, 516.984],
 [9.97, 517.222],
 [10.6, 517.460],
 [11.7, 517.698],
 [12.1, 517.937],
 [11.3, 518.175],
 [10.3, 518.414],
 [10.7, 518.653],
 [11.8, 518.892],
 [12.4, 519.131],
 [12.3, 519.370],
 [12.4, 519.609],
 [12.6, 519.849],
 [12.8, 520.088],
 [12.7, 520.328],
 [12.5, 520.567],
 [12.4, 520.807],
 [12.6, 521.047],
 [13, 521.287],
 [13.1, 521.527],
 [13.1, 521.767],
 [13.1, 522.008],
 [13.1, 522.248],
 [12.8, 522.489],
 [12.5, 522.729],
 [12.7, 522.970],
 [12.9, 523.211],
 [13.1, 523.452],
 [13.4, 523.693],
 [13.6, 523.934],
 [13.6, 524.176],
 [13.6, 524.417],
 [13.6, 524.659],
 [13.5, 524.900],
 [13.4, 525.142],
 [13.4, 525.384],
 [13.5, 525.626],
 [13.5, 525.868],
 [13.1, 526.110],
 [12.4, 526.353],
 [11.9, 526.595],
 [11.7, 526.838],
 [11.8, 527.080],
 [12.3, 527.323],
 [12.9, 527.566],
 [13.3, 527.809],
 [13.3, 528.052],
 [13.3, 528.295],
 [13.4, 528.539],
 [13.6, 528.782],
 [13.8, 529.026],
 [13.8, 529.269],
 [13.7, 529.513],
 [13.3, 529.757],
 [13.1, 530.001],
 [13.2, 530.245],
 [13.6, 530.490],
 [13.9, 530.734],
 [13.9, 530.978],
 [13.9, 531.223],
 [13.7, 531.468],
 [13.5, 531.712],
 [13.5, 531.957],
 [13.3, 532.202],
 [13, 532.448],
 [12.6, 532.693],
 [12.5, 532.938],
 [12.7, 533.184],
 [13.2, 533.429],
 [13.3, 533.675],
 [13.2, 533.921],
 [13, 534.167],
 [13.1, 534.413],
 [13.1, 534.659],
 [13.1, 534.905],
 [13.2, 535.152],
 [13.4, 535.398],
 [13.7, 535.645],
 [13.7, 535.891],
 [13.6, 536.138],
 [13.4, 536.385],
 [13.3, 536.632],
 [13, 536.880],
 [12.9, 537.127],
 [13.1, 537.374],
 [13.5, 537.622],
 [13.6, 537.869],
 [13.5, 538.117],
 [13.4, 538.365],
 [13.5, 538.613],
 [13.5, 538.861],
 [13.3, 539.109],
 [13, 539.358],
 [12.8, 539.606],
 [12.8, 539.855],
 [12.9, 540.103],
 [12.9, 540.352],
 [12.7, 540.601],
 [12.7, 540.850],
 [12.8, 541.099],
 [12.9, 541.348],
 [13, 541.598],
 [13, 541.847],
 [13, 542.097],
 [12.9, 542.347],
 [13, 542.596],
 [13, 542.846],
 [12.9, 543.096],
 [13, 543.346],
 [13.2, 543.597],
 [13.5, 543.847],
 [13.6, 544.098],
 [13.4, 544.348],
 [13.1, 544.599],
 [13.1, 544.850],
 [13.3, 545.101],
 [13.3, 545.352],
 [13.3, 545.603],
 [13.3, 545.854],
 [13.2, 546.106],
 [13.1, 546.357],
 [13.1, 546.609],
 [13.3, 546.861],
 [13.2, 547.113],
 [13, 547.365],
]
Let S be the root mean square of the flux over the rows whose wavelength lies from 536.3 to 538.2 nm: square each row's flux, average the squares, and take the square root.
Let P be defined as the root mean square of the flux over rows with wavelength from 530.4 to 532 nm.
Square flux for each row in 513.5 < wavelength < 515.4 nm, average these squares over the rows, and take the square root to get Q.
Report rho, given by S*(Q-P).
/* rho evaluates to -12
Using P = 13.7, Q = 12.8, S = 13.3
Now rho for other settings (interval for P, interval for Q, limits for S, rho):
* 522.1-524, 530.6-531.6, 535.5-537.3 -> 11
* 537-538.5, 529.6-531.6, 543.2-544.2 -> 3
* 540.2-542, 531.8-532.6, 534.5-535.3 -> 5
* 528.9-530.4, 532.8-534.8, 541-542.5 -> -6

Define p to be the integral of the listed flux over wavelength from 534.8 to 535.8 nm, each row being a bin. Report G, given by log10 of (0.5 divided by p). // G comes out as -1.43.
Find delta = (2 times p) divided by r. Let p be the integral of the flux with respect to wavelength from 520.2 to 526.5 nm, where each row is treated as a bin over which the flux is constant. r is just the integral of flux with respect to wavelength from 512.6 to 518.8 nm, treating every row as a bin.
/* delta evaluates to 2.17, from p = 82.4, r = 76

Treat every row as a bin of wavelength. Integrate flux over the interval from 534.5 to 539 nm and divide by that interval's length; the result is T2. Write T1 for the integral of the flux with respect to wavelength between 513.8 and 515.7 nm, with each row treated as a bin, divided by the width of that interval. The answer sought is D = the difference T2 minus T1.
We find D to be 0.5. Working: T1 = 12.8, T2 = 13.4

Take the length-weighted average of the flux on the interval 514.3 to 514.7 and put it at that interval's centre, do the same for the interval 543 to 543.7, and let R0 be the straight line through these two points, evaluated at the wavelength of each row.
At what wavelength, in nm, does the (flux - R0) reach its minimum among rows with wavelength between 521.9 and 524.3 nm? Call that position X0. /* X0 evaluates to 522.729 nm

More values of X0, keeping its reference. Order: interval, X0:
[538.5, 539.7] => 539.606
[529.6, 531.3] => 530.001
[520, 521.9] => 520.807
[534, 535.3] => 534.167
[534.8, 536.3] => 534.905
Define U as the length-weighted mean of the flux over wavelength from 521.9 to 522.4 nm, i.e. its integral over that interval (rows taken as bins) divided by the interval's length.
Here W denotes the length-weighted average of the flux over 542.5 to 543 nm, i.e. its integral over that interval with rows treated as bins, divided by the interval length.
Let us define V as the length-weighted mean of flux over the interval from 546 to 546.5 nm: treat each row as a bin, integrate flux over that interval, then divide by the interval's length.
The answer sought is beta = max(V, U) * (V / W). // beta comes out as 13.3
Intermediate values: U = 13.1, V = 13.2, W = 13.0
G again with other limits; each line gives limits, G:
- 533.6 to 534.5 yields -1.37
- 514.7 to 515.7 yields -1.41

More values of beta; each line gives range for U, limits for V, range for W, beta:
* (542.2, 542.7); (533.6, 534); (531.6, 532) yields 13.0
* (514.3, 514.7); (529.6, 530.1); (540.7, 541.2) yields 13.7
